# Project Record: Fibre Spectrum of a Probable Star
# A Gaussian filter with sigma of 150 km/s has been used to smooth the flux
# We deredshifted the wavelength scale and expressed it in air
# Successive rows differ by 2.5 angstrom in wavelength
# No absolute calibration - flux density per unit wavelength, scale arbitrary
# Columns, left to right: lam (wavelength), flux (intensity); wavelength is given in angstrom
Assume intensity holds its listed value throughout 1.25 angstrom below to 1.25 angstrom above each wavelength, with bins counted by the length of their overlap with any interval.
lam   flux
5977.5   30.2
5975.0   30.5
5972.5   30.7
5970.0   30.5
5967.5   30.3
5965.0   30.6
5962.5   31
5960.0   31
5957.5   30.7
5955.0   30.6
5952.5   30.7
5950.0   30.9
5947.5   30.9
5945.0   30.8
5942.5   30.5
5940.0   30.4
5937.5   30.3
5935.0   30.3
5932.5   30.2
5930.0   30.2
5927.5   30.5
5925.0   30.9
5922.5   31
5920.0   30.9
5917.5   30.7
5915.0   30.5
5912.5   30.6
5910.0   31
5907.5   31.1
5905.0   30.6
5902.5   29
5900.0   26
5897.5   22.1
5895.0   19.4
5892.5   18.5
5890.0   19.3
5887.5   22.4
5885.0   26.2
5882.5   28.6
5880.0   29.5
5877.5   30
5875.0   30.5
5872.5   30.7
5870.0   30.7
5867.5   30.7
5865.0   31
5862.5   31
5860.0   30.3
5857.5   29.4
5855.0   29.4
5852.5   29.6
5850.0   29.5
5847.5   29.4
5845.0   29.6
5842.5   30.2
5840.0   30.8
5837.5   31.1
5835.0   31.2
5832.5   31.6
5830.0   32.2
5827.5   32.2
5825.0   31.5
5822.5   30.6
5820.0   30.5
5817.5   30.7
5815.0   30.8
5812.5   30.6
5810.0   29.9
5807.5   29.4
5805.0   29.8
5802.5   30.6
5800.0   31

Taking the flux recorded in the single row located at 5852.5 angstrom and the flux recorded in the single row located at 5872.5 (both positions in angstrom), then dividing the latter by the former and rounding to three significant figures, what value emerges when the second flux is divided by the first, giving 1.04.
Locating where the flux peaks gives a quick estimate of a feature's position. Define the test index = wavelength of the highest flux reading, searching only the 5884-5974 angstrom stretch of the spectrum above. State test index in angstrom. 5907.5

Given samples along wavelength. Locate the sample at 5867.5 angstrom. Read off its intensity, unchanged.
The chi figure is 30.7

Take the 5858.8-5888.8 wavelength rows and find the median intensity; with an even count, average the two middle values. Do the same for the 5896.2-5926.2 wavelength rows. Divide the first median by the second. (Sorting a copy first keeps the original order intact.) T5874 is 0.992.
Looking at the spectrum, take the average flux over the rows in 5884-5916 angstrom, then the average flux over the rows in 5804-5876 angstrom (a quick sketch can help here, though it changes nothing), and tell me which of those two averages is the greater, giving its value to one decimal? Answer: 30.5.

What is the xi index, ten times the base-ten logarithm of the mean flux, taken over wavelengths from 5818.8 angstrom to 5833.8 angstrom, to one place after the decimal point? 15.0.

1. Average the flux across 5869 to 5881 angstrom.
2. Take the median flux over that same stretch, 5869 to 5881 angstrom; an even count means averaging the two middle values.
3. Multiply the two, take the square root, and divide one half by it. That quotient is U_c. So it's 0.0165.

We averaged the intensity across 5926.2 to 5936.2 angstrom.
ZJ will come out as 30.30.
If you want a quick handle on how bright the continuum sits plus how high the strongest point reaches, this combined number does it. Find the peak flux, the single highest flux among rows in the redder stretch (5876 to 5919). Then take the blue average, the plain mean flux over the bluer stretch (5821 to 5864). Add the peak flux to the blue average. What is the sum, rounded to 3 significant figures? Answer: 61.7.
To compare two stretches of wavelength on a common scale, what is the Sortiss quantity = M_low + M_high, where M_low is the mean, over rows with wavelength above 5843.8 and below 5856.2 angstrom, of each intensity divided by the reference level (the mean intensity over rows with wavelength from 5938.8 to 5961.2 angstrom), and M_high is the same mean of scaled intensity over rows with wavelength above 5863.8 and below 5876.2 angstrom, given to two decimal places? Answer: 1.96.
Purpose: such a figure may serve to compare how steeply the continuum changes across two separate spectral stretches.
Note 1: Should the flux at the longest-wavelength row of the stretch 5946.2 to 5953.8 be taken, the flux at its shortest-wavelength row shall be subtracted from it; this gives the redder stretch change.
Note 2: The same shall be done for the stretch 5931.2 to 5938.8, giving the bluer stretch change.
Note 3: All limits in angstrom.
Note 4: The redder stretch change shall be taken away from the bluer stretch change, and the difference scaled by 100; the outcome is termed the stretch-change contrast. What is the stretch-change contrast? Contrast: 30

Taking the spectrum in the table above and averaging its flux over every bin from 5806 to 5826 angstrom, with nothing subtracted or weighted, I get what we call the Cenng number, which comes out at 30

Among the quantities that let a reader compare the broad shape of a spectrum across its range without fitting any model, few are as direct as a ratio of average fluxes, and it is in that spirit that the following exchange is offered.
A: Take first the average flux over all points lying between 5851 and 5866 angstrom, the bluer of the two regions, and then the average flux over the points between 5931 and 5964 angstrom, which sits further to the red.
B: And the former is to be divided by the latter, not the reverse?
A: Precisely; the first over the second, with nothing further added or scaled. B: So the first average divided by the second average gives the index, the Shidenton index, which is 0.98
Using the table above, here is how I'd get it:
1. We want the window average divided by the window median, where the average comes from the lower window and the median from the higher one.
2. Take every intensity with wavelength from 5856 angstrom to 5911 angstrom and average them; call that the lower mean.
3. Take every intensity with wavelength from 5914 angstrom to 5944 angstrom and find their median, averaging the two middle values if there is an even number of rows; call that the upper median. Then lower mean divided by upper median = 0.91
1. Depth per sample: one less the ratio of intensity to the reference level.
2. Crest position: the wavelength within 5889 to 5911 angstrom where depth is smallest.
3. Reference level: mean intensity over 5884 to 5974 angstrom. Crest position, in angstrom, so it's 5907.5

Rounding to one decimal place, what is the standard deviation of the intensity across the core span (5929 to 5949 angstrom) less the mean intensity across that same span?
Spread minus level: -30.2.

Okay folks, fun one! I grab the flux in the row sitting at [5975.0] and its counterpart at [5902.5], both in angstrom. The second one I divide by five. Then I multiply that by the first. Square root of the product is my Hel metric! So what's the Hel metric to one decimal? 13.3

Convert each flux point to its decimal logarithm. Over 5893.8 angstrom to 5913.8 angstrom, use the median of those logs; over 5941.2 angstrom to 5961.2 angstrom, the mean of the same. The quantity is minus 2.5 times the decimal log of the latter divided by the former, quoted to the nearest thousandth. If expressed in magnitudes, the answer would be -0.010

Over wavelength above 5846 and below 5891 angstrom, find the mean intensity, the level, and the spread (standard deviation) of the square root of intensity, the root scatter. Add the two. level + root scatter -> 29.1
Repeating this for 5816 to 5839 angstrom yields 31.3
